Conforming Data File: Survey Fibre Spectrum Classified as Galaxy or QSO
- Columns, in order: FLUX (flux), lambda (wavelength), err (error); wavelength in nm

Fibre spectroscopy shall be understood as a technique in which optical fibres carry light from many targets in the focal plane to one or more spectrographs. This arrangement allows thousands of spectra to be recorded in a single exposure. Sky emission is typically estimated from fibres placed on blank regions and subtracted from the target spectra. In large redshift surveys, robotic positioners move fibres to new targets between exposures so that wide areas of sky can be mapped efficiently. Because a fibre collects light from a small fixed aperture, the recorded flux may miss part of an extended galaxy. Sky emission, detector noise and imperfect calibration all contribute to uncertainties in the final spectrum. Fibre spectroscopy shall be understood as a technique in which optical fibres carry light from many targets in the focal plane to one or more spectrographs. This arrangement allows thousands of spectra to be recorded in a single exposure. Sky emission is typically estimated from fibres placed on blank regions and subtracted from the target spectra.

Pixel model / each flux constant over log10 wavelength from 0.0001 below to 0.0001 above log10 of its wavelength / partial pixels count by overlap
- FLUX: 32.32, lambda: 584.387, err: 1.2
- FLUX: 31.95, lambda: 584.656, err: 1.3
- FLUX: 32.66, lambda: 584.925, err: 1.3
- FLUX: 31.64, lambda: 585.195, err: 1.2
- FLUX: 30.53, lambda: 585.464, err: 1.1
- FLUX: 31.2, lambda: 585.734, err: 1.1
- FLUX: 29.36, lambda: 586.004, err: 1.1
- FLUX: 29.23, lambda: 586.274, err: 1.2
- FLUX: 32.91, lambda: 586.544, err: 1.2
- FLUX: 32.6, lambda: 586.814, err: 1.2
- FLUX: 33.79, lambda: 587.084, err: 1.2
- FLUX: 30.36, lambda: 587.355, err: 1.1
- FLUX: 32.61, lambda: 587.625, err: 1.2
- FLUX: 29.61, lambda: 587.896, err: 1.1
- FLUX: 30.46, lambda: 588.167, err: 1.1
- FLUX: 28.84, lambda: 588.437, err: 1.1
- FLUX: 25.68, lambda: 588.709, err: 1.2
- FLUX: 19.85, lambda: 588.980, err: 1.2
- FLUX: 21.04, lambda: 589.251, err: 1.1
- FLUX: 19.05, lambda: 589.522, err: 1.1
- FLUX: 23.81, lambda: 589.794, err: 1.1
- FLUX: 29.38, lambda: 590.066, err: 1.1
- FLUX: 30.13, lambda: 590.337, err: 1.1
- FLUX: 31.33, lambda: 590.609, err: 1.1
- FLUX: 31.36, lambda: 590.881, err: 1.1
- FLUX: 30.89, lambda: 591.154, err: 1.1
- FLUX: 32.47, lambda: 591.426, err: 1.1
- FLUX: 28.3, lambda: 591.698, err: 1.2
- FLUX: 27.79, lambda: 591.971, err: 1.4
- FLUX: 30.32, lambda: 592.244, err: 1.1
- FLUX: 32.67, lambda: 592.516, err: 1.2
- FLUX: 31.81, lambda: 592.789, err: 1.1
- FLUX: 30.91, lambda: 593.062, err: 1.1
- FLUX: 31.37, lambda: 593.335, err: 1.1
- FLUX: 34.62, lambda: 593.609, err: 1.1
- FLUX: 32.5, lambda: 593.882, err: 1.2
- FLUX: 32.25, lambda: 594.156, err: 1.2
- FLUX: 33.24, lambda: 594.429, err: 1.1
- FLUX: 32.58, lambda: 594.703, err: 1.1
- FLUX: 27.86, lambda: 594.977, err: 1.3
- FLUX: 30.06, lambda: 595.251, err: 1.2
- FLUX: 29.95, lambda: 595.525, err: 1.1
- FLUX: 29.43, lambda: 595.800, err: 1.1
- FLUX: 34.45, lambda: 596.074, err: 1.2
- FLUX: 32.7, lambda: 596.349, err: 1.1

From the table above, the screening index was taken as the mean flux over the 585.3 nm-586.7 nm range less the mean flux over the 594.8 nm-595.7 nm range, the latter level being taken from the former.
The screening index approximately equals 1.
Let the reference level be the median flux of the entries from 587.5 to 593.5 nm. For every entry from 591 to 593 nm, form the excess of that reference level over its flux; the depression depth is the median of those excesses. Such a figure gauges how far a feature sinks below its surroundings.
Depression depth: -0.7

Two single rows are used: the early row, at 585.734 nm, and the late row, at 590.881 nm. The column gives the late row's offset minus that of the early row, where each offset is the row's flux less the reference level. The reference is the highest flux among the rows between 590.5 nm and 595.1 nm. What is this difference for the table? 0.2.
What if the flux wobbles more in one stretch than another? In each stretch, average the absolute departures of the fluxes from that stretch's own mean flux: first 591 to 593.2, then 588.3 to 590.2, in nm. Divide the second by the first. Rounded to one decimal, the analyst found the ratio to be 2.5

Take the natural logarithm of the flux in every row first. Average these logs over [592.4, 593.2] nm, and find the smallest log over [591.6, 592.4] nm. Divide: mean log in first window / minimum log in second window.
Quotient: 1.040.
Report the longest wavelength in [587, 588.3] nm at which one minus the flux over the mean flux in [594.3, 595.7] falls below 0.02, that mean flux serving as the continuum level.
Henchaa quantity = 588.167 nm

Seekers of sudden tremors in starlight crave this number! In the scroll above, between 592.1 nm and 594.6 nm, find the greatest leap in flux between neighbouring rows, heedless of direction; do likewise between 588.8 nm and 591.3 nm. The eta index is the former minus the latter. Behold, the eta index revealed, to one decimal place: -2.3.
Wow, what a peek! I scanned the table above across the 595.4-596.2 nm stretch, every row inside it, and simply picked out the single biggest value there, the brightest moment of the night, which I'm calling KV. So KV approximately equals 34.45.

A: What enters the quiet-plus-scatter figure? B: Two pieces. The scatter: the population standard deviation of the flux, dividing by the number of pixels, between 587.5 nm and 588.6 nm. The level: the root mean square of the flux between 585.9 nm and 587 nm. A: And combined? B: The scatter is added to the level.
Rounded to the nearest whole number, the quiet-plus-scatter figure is 32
